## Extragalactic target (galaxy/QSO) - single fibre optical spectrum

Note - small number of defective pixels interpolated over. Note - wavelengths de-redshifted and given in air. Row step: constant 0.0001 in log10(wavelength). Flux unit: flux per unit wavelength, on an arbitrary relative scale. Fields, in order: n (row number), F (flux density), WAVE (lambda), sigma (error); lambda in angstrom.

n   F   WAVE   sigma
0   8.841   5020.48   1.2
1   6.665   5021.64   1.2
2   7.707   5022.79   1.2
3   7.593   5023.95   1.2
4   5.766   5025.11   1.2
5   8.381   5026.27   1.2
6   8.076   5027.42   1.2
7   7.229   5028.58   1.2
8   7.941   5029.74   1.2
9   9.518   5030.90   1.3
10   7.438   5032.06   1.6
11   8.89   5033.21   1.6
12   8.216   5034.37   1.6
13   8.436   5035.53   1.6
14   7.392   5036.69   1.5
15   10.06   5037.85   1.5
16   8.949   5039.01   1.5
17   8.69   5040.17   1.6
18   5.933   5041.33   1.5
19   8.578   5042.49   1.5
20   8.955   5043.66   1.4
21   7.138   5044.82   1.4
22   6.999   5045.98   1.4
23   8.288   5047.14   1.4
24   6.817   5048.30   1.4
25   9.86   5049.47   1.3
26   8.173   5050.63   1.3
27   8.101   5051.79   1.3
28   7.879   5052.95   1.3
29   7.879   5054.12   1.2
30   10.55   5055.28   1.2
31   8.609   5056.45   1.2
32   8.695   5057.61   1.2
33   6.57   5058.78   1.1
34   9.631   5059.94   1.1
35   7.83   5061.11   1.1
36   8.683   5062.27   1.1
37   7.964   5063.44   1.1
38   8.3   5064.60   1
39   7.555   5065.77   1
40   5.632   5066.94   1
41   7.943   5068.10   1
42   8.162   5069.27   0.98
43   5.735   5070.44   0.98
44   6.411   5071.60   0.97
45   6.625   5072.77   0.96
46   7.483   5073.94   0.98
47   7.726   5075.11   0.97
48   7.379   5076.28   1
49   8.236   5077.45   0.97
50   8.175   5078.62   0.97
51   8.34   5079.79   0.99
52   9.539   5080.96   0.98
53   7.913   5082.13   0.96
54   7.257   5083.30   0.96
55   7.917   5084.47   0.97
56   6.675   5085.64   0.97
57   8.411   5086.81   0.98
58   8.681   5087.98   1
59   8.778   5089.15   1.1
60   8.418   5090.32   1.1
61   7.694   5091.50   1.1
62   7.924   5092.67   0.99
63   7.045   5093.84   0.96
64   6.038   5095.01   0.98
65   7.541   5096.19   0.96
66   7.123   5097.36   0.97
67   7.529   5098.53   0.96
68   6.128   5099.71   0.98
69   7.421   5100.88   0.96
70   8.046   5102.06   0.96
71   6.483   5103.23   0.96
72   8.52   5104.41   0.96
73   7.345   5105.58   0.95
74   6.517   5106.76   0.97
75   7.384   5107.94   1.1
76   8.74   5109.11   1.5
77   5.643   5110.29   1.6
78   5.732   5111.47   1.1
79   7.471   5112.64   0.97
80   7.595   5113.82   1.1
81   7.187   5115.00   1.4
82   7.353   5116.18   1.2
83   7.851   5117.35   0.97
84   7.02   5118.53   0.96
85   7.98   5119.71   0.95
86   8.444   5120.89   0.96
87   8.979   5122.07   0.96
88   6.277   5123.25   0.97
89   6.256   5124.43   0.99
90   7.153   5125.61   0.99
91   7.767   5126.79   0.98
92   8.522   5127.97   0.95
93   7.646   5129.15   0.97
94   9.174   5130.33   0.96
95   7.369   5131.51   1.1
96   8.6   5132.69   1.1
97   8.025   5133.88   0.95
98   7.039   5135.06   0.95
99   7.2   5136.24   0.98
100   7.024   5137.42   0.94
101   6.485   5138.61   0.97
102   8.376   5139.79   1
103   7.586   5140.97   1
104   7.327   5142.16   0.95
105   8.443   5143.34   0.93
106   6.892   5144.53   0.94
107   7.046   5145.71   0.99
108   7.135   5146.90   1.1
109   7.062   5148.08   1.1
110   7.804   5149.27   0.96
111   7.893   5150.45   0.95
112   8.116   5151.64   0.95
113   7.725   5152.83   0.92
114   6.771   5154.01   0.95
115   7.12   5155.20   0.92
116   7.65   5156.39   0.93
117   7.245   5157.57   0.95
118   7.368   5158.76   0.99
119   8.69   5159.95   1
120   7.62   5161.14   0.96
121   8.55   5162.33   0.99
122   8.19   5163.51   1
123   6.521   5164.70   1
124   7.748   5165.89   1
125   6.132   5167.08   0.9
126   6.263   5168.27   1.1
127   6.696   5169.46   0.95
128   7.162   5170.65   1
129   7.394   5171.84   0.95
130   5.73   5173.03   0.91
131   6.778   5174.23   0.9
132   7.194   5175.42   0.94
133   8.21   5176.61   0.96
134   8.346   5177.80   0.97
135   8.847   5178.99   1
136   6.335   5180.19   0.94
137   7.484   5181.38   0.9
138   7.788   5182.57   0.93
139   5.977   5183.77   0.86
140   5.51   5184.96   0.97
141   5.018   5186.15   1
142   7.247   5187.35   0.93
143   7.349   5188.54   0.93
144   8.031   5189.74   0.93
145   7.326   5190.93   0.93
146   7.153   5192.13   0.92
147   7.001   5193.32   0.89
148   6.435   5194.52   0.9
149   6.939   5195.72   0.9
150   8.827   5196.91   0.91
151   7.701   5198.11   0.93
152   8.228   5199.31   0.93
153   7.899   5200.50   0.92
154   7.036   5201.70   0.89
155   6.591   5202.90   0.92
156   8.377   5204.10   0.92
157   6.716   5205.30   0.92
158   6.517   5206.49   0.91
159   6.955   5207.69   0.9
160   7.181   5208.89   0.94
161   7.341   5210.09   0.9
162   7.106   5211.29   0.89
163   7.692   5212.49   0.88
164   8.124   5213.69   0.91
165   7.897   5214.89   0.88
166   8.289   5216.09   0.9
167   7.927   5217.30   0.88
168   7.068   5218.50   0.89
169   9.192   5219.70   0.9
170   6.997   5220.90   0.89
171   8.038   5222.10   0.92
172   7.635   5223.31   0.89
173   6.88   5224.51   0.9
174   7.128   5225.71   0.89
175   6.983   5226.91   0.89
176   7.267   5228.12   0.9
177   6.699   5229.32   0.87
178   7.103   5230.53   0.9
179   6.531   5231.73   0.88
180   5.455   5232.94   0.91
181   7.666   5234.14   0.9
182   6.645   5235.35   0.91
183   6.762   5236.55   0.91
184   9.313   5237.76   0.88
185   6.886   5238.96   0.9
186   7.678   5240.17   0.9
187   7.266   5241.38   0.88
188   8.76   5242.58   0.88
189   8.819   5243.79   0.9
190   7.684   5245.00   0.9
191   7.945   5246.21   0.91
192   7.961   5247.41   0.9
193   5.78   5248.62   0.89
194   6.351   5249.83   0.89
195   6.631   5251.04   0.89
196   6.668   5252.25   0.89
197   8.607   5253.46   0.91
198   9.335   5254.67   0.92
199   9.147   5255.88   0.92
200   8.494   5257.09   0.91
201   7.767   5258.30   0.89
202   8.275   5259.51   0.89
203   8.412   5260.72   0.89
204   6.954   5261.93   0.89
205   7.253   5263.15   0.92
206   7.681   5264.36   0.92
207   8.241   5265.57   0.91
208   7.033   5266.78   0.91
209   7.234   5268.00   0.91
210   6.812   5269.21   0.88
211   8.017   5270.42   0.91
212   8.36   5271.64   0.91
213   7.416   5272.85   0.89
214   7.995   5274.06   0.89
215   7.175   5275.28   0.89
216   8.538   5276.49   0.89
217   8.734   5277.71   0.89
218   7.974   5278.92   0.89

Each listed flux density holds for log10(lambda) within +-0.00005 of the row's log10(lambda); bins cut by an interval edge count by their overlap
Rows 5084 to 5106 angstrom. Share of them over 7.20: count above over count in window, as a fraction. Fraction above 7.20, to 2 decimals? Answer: 0.68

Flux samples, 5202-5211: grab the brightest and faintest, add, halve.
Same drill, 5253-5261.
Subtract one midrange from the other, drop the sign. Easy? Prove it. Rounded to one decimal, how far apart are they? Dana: 1.1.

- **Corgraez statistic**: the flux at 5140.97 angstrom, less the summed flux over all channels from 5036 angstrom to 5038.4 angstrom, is -10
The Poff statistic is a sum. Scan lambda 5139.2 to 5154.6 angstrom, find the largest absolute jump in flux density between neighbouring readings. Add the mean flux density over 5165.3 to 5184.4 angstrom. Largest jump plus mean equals 8.7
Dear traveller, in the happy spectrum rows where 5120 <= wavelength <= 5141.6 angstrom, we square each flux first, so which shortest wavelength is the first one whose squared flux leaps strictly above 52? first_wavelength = 5120.89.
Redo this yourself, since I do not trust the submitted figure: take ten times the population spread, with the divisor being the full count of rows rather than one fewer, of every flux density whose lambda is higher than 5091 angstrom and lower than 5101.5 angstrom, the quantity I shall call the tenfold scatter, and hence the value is 6.3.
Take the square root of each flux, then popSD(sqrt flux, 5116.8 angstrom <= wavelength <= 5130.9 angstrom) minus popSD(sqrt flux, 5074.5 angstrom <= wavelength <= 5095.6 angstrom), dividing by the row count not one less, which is 0.022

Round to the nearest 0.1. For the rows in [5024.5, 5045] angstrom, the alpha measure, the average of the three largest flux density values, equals 9.5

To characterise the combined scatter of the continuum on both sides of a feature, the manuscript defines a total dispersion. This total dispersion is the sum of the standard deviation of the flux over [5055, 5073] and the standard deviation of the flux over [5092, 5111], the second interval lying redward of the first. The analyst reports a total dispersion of 2.2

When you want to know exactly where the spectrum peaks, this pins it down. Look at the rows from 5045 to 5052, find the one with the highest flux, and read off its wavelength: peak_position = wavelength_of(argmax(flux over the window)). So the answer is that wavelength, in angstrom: 5049.47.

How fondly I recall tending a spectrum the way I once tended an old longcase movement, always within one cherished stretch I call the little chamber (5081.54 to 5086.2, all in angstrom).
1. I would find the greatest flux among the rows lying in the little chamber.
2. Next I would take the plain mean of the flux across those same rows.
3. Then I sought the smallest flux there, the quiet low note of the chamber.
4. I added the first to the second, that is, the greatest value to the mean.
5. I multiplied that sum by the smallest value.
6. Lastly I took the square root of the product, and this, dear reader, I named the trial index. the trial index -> 10.1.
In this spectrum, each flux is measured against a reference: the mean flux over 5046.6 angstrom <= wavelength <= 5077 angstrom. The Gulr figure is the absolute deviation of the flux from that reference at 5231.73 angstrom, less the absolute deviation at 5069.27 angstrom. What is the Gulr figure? 1.0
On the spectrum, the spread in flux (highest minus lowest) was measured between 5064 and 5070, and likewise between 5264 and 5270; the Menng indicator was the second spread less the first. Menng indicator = -1.24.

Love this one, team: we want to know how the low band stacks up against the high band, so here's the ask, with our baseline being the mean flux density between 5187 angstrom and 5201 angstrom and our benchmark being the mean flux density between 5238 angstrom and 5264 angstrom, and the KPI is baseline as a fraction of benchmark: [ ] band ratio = 0.97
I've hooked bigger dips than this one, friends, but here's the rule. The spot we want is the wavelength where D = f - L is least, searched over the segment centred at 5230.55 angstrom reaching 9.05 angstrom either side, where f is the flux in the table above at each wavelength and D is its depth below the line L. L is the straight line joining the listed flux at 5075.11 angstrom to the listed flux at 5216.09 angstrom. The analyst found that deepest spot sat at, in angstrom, 5232.94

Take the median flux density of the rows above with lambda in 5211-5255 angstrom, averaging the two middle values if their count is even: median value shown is 7.27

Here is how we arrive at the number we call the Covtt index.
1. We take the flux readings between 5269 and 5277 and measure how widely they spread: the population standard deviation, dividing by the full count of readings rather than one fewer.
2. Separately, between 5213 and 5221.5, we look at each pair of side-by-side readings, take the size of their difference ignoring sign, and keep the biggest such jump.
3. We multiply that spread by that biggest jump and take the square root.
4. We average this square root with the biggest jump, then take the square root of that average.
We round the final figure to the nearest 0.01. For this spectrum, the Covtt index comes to 1.29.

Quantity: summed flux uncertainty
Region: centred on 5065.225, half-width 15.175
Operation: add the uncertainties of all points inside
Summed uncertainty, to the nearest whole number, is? 28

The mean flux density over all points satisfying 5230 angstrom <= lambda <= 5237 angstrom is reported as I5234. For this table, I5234 6.69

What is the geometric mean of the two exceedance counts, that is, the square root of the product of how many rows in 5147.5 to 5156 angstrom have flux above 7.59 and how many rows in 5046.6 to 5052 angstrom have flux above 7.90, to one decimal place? 4.0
